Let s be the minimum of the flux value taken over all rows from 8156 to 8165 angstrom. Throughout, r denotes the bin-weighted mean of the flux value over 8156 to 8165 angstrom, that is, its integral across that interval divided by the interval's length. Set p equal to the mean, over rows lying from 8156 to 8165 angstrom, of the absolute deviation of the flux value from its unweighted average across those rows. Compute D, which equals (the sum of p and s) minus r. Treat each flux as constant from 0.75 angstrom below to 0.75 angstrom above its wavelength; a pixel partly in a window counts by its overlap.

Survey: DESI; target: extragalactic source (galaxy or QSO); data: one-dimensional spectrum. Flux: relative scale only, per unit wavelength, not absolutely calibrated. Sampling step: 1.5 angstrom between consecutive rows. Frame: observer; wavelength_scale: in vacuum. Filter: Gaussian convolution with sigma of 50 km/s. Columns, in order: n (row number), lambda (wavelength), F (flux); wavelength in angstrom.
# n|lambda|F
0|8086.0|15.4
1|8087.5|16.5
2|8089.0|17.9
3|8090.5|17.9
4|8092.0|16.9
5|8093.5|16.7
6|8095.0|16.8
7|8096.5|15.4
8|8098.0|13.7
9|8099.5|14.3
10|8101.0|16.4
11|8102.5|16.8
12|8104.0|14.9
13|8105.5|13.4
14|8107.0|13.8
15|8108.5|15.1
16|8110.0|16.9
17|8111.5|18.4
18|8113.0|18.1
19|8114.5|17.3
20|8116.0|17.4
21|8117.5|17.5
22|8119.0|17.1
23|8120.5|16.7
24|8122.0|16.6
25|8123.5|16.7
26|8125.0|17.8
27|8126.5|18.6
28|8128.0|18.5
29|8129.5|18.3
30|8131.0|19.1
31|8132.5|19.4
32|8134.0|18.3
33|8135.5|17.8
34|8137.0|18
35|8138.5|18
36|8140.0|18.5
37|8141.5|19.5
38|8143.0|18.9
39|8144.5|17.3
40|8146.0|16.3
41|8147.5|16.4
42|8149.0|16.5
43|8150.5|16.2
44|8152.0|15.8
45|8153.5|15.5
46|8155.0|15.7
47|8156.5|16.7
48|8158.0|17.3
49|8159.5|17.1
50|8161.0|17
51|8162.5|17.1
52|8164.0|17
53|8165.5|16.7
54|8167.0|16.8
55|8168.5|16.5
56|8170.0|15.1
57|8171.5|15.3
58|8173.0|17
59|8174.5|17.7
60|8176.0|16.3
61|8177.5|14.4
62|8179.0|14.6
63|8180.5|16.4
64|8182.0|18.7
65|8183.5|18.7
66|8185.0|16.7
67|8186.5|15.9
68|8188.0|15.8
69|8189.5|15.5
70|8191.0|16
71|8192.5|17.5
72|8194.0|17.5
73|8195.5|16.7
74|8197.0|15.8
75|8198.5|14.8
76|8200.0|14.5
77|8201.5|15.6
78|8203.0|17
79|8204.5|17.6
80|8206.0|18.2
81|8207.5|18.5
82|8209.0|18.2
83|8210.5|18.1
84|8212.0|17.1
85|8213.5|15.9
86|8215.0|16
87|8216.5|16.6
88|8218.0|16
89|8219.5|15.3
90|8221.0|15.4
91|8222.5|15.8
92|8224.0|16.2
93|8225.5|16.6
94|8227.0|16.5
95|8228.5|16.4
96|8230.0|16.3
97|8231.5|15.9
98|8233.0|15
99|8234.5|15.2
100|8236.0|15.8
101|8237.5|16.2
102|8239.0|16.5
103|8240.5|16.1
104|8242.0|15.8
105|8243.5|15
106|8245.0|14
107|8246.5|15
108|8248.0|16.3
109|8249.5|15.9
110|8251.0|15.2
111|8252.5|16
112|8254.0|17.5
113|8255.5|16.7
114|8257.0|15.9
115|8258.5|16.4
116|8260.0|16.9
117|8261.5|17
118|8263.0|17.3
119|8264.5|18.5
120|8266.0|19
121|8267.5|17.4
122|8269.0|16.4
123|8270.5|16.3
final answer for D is -0.20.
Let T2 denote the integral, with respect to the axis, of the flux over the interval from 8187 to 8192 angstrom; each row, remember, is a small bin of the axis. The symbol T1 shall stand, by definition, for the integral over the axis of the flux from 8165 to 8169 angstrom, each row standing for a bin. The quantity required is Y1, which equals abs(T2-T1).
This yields 13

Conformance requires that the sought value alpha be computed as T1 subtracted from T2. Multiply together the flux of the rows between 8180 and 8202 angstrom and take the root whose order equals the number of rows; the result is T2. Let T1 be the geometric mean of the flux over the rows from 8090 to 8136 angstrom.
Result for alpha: -0.4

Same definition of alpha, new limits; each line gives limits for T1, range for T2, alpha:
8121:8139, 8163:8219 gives -1.6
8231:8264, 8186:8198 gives 0.4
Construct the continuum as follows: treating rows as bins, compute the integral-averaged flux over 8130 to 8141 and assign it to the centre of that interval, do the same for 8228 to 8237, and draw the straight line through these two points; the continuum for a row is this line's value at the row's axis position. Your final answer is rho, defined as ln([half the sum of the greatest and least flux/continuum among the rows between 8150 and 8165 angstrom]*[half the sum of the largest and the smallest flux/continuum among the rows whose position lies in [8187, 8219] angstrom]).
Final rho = -0.09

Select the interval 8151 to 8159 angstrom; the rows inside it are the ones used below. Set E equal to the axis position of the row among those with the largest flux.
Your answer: 8158.0 angstrom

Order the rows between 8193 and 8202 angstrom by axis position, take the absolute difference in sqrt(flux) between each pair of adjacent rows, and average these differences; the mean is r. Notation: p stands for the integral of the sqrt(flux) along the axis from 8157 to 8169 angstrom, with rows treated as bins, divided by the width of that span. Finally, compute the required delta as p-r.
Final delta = 4.01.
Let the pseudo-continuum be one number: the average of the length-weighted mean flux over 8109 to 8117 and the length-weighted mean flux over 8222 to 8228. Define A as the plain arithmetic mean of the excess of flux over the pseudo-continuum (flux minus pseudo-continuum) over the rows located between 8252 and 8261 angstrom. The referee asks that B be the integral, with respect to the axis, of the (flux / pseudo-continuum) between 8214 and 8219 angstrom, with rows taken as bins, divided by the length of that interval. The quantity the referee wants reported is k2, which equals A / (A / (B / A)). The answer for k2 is -2.7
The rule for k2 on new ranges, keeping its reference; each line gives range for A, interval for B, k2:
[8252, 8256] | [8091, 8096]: -5.4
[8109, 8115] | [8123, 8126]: 1.4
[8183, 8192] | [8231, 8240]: -1.9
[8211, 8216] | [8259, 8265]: -1.8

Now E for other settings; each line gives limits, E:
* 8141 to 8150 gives 8141.5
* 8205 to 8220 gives 8207.5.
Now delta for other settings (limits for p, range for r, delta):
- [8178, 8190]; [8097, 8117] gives 3.93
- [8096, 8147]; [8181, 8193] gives 4.04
